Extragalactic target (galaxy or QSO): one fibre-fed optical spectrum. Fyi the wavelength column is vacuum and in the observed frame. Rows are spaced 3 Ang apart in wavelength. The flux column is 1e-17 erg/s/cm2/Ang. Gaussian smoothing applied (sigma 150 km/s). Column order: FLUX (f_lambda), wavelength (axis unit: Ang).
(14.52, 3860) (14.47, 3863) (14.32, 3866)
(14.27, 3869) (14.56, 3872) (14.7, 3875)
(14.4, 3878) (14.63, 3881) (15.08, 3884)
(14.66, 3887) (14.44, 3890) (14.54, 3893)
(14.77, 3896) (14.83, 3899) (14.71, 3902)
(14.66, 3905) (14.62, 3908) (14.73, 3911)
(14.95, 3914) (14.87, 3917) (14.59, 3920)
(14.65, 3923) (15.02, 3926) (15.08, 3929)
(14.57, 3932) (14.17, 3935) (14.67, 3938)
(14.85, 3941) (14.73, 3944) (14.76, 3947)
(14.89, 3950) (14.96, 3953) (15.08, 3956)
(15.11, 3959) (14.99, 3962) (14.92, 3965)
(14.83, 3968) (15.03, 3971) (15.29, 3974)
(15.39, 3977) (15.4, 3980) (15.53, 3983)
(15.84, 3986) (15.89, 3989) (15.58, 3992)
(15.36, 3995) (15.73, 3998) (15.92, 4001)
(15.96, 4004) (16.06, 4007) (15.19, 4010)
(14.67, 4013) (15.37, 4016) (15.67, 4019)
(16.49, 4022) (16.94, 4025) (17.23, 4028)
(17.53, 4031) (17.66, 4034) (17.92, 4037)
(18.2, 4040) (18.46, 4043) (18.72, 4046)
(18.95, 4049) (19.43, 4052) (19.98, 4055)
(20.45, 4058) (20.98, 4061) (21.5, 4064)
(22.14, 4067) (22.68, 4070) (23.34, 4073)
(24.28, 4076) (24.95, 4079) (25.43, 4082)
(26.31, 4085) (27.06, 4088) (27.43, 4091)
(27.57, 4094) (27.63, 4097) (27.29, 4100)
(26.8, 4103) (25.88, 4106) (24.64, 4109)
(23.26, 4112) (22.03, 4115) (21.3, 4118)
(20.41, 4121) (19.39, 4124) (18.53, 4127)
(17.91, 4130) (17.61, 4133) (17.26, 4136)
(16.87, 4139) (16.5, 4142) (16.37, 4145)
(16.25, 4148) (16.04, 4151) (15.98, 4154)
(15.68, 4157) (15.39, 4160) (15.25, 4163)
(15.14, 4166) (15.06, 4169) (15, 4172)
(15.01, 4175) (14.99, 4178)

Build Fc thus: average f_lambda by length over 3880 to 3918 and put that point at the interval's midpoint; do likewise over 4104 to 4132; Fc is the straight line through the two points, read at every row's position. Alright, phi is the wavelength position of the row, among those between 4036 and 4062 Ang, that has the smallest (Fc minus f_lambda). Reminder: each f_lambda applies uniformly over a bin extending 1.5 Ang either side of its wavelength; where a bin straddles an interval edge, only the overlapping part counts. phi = 4061 Ang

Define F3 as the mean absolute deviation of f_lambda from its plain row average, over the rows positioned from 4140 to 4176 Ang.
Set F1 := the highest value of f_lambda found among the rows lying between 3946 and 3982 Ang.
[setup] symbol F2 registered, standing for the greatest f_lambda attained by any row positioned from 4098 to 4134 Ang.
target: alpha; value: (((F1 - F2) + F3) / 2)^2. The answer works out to 32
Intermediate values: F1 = 15.4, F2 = 27.29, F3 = 0.5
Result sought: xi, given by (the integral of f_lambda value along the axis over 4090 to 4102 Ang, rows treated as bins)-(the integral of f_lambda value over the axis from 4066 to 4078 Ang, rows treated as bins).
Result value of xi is 51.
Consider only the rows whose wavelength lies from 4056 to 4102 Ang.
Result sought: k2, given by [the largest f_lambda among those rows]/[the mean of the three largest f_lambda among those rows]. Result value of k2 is 1.00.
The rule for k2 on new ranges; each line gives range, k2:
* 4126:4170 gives 1.03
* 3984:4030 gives 1.02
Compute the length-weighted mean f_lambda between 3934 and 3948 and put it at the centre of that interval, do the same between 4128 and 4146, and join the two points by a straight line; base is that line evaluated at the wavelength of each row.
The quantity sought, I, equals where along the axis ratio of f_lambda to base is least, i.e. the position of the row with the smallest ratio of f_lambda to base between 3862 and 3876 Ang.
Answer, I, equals 3869 Ang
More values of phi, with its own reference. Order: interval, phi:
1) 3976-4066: 4064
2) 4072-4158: 4094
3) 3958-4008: 3959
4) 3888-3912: 3896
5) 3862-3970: 3863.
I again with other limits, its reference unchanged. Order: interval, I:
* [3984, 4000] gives 3995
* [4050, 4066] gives 4052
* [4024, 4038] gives 4025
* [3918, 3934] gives 3932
